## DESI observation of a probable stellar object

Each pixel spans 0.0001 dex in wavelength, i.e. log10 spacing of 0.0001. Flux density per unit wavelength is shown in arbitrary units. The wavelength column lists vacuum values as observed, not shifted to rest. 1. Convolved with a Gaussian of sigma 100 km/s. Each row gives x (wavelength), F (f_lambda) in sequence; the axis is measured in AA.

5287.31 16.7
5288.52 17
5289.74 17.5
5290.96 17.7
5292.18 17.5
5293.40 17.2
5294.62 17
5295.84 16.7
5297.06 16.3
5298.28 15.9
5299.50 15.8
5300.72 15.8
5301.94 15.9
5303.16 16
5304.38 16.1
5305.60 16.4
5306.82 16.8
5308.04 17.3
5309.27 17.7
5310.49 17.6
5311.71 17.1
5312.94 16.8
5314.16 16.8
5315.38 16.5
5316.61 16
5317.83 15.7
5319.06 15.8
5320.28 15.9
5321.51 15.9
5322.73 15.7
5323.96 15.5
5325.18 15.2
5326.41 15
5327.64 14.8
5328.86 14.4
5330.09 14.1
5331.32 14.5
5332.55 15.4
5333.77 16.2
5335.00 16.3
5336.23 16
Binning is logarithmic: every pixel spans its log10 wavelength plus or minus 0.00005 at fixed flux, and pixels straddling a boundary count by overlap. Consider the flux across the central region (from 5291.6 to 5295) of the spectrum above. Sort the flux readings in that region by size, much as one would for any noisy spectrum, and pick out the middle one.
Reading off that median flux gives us 17.2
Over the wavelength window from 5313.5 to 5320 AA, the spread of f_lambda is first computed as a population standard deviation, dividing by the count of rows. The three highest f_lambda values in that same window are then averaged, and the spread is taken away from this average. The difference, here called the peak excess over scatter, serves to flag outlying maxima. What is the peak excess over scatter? 16.0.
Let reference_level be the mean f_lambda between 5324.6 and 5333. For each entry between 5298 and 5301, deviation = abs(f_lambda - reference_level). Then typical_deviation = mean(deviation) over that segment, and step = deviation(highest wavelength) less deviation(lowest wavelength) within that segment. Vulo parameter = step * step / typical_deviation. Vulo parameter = 0.01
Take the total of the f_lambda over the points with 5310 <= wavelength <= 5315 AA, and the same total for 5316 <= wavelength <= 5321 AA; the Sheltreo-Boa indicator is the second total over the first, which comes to 0.928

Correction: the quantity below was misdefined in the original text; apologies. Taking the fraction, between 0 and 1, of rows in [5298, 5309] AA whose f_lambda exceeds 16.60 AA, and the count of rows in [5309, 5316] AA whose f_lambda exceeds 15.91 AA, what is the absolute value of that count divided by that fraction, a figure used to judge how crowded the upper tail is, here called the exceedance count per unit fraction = 27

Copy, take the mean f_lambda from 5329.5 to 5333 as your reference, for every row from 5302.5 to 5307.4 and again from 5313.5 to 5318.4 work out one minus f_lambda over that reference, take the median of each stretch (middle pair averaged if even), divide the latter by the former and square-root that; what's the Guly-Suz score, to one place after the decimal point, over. 1.0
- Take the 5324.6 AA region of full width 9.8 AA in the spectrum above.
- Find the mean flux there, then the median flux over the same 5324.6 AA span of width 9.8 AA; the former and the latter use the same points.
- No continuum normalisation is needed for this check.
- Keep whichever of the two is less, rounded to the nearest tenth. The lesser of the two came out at 15.3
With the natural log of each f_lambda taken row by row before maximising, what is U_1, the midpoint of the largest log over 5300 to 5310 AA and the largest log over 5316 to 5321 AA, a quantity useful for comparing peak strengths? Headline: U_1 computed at 2.82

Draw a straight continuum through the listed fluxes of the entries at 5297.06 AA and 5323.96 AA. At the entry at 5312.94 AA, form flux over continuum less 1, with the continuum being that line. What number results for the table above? 0.0614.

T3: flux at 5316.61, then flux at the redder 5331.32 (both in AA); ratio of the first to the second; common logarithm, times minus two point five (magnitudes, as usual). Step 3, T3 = -0.11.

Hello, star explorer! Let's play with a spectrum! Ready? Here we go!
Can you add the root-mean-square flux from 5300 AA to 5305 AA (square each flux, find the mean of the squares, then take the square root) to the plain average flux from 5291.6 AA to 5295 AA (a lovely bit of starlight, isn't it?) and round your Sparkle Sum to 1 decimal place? 33.2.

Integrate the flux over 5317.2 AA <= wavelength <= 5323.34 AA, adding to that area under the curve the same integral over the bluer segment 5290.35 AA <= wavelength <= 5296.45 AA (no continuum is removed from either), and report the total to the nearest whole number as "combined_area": 202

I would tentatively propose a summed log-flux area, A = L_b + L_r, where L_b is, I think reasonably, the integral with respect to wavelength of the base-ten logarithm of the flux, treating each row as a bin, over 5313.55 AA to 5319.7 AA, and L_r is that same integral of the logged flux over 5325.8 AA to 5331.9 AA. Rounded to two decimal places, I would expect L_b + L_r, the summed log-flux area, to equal 14.53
